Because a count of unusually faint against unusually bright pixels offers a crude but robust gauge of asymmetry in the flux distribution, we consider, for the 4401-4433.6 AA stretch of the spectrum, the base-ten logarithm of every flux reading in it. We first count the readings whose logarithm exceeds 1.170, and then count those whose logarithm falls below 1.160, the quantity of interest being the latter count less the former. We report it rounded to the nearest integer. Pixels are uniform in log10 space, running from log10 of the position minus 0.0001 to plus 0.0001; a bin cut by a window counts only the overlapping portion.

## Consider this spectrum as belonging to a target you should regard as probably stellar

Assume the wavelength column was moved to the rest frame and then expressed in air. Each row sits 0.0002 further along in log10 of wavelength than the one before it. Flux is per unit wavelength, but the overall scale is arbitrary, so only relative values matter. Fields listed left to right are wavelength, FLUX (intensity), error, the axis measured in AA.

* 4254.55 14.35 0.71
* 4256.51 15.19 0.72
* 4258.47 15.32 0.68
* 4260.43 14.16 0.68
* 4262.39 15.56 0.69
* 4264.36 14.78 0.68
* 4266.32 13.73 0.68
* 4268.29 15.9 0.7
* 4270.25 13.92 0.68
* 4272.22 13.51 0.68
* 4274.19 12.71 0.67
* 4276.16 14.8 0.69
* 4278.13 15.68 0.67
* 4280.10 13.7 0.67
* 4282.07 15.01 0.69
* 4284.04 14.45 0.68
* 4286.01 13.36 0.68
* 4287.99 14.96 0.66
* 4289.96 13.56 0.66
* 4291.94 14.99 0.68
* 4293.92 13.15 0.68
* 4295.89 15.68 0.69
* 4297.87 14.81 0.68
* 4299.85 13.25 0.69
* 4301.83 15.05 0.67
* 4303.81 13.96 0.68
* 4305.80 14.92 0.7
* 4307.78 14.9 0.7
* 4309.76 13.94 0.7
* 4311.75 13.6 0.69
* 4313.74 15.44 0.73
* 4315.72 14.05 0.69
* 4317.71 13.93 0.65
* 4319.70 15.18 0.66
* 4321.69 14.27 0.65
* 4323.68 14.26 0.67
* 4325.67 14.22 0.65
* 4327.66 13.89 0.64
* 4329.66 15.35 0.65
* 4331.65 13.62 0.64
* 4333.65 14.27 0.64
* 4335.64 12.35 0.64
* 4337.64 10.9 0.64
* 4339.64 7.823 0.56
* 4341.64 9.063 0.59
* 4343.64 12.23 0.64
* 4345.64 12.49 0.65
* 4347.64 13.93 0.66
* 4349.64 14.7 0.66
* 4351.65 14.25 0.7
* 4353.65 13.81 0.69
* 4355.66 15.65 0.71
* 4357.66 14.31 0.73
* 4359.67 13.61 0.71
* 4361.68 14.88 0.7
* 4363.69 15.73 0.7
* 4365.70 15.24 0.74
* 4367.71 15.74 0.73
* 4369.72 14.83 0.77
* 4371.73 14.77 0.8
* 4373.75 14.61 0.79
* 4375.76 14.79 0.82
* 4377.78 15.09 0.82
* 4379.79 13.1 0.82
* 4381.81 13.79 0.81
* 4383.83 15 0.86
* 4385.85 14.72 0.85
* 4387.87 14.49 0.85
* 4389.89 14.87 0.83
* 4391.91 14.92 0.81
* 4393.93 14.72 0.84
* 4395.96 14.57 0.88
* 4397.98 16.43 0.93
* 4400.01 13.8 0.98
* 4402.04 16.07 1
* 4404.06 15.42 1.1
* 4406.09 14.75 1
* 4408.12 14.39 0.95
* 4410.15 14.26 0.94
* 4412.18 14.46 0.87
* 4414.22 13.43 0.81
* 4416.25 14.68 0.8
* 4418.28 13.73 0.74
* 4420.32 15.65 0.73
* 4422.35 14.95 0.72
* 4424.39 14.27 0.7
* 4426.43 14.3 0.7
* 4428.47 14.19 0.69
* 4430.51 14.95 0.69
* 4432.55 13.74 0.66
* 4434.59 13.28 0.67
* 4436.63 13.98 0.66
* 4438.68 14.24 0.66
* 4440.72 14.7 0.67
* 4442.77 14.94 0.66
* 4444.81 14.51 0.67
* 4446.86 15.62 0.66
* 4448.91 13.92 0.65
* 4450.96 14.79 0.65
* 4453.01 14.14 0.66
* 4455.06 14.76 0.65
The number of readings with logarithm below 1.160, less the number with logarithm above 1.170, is 3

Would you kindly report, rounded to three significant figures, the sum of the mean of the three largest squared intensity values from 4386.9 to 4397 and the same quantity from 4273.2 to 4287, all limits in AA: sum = 450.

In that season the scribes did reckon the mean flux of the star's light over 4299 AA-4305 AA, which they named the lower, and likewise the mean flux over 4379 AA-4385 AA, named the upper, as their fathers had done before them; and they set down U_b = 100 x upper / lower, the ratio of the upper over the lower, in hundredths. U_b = 99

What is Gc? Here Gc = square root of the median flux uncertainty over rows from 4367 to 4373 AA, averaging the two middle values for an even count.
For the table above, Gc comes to 0.877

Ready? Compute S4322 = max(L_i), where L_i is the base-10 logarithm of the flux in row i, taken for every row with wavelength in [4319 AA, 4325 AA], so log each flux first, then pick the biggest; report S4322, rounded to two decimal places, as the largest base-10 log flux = 1.18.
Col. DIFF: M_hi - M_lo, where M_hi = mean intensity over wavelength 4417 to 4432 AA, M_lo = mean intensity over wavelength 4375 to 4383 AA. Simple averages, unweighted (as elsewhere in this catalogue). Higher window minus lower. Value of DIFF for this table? 0.4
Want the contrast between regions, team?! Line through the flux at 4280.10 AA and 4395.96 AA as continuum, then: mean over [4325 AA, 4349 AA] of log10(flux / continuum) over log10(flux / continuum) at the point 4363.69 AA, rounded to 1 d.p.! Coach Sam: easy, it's -1.5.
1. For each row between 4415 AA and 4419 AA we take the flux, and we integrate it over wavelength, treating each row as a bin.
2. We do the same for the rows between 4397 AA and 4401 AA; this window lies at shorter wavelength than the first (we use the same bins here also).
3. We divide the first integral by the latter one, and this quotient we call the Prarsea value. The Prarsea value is 0.94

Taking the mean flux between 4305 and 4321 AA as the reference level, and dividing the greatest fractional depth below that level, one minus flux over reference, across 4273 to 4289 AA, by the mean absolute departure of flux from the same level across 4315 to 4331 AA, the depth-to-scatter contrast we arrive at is 0.25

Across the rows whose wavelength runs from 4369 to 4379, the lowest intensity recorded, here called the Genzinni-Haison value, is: 14.61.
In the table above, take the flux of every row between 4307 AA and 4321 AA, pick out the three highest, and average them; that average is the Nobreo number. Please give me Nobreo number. 15.2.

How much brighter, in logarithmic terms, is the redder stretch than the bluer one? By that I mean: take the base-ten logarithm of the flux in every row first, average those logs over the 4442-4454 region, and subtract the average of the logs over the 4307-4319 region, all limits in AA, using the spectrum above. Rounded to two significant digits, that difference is 0.010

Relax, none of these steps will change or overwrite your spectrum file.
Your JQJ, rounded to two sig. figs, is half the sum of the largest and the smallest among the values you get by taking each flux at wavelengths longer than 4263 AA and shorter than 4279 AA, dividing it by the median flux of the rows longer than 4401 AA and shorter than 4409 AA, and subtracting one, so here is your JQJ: -0.052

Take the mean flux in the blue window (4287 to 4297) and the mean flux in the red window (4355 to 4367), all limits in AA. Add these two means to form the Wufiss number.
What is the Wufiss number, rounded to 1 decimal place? 29.4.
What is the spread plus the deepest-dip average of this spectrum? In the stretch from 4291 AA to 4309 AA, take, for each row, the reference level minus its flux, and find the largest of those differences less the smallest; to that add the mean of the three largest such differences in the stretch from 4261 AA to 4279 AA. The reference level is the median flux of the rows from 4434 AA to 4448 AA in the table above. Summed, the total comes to 3.7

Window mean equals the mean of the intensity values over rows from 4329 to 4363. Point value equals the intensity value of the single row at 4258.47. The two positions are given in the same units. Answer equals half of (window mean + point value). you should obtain 14.2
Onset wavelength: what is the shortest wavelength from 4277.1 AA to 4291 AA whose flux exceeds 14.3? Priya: 4278.13 AA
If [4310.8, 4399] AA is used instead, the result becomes 4313.74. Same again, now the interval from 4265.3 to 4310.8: 4268.29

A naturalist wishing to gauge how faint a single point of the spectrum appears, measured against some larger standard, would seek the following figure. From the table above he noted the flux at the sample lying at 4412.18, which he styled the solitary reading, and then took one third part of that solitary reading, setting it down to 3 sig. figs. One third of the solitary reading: 4.82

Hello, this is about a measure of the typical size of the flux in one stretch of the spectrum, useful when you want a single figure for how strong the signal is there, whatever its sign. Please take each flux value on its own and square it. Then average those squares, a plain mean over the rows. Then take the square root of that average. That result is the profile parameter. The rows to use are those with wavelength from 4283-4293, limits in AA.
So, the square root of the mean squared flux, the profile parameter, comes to 14.3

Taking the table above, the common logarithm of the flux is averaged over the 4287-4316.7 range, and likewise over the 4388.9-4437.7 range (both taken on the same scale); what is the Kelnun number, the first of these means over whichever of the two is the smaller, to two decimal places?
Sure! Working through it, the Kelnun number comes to 1.00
